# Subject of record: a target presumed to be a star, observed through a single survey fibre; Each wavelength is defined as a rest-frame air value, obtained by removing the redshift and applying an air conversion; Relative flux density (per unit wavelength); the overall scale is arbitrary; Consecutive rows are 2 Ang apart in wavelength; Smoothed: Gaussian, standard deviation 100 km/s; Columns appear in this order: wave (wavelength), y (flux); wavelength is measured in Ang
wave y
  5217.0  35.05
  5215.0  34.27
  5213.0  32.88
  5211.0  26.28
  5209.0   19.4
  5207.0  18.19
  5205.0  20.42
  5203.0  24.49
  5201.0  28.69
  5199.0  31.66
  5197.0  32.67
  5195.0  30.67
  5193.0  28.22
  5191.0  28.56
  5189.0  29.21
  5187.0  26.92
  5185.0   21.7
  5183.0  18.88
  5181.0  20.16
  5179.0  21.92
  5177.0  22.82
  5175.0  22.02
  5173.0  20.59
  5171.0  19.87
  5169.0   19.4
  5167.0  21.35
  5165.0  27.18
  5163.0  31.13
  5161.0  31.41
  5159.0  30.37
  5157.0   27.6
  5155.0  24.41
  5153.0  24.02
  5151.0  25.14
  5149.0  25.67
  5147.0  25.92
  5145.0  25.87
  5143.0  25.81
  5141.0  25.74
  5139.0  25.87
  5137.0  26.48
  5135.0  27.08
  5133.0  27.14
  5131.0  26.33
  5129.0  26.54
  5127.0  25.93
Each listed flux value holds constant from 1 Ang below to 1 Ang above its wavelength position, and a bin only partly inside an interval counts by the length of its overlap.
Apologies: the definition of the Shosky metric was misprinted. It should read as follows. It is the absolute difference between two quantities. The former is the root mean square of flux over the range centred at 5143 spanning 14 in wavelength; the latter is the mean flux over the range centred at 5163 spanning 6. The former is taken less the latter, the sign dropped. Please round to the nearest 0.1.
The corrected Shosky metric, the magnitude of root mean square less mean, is 4.0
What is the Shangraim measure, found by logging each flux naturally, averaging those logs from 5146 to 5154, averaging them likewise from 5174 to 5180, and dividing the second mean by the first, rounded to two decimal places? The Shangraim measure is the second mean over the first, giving 0.96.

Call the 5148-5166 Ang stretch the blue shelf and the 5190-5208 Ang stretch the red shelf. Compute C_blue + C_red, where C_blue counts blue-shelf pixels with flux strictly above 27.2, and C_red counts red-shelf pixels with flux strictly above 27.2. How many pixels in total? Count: 10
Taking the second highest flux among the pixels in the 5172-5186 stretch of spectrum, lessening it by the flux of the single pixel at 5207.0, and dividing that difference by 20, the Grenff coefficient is 0.19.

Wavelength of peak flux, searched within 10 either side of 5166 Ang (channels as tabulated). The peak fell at 5161.0 Ang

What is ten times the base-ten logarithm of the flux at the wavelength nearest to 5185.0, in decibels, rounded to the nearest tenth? 13.4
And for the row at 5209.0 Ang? 12.9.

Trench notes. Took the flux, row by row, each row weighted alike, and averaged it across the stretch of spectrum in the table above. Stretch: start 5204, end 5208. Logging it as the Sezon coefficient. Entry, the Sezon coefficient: 19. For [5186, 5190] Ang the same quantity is 28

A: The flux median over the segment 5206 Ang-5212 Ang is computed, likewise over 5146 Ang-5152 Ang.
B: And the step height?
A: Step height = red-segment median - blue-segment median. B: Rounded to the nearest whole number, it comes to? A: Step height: -6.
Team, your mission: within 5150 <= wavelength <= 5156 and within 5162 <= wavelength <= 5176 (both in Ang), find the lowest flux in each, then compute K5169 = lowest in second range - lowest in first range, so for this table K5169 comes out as -5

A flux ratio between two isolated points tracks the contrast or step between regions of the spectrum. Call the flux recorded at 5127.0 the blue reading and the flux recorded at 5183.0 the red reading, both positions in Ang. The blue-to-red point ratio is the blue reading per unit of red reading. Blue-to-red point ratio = 1.37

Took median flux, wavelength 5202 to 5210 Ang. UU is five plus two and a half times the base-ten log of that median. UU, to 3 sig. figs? 8.25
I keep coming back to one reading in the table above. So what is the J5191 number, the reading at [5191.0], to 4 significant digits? 28.56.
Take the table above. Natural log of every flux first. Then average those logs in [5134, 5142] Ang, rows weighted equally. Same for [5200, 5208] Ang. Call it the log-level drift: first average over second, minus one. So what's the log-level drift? 0.05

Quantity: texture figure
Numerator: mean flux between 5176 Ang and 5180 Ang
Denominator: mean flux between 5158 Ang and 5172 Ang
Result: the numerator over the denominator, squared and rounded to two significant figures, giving 0.75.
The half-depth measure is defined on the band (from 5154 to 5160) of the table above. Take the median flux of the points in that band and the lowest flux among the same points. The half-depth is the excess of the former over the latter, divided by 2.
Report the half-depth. 1.6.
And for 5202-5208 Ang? 1.1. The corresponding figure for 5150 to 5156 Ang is 0.2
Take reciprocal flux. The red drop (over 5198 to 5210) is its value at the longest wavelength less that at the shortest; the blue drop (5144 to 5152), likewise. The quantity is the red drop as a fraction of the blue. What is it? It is 17.8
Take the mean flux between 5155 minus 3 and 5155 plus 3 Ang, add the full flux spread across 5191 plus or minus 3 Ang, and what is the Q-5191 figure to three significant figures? 26.3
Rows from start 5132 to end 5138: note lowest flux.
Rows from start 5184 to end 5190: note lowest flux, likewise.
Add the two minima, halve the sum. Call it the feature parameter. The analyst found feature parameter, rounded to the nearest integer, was 24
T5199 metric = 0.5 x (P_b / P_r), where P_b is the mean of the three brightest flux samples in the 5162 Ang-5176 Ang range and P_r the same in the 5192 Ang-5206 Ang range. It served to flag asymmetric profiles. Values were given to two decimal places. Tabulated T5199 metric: 0.42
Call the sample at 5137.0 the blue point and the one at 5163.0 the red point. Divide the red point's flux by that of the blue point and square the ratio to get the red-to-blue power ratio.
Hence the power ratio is 1.4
